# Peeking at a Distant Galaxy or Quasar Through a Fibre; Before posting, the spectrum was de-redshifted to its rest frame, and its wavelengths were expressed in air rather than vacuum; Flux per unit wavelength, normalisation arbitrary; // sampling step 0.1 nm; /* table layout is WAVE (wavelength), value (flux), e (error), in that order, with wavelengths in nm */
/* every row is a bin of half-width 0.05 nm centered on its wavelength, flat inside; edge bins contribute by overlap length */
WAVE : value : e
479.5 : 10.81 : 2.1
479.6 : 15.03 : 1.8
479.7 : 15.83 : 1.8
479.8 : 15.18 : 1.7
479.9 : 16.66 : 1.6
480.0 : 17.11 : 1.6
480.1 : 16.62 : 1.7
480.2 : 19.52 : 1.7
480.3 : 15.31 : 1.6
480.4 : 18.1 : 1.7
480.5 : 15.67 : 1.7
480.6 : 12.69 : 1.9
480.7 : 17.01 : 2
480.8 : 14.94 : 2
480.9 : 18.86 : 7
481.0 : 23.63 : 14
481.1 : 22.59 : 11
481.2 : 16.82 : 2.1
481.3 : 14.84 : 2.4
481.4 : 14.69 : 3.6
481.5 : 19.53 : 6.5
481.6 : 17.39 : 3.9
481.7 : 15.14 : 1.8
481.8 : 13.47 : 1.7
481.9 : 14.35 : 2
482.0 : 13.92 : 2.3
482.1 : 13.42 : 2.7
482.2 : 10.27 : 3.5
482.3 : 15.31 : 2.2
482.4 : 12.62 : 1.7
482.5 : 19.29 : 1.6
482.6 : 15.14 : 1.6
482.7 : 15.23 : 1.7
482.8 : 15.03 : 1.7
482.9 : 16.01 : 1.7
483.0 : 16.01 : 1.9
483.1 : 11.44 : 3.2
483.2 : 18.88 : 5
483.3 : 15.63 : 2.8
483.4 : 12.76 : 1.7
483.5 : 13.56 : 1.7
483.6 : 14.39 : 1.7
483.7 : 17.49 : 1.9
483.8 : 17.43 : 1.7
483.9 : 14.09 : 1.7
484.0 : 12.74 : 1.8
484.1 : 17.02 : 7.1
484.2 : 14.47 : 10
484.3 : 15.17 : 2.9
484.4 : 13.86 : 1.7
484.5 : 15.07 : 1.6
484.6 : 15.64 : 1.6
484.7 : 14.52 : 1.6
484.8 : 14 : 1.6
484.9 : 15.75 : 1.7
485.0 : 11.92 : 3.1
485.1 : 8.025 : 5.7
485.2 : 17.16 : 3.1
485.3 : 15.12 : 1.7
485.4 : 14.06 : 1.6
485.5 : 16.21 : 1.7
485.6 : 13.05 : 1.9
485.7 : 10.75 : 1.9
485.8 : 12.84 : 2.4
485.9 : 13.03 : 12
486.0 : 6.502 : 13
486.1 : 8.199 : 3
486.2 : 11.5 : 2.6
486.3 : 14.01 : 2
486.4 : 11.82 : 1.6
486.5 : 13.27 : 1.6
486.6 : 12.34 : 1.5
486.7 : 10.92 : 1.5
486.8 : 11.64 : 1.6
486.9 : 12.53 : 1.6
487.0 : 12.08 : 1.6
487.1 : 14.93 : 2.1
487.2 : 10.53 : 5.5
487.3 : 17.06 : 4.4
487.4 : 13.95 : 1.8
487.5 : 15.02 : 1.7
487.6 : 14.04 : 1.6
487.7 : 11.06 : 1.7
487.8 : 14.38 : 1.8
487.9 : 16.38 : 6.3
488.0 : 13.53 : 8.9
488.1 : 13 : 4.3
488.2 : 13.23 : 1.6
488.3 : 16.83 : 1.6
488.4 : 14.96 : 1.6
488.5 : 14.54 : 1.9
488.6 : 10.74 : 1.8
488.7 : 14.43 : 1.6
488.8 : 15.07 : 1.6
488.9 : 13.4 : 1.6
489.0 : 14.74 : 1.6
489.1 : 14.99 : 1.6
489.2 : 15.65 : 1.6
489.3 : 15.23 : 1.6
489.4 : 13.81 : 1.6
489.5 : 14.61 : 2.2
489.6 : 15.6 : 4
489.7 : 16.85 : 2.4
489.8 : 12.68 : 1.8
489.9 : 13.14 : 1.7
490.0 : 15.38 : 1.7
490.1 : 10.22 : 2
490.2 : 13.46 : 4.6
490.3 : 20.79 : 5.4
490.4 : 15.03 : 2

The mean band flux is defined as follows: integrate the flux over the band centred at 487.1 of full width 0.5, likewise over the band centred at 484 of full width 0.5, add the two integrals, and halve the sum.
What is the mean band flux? 7.14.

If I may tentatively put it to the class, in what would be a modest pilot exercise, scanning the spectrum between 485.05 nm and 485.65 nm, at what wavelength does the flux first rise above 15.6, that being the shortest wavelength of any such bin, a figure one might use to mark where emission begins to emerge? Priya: 485.2 nm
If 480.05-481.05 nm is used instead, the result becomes 480.1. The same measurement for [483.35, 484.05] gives 483.7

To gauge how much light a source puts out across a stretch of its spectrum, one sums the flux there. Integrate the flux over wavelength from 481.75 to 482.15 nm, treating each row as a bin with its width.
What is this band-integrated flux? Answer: 5.5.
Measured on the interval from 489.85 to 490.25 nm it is 5.2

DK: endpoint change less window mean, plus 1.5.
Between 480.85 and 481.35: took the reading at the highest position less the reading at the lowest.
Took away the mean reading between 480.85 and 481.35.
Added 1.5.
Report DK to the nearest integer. -22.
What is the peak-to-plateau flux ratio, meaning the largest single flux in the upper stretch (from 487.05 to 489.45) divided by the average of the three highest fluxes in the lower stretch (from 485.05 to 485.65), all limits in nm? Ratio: 1.06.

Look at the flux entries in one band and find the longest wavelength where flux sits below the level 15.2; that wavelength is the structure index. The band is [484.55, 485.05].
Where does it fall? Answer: 485.0 nm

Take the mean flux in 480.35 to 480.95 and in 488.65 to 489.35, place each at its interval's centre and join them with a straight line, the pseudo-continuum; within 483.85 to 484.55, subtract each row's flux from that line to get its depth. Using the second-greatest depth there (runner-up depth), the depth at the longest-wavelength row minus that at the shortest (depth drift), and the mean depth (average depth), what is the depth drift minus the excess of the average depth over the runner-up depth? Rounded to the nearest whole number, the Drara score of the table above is 0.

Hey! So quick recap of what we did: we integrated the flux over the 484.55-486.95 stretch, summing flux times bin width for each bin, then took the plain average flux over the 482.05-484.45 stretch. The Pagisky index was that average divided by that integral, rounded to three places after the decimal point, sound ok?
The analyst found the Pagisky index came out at 0.488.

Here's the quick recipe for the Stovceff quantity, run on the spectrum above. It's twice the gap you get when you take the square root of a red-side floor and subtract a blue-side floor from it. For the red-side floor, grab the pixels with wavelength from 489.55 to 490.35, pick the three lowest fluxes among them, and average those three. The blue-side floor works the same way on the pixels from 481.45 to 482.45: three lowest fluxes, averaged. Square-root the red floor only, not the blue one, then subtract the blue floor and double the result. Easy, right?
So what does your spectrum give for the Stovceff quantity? -17.3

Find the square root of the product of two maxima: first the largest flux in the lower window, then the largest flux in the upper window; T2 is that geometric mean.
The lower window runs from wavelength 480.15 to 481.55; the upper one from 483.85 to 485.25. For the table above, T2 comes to 20.1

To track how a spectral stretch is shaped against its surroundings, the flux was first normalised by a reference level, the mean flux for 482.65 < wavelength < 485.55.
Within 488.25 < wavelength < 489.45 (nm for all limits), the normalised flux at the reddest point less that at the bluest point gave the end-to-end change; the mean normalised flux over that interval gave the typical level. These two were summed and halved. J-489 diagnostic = 0.39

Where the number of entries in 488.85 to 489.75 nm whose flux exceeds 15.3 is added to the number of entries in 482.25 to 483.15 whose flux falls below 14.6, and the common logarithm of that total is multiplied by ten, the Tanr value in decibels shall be 7.0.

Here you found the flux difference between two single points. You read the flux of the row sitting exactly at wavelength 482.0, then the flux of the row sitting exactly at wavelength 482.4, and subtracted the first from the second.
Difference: -1.3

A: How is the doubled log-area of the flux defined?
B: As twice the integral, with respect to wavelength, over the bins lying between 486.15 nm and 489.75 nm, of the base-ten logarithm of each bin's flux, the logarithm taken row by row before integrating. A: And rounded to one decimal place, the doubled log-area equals 8.2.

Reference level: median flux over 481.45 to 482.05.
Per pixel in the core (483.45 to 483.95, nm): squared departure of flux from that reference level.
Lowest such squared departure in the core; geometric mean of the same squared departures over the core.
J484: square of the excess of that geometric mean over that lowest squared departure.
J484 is 1.4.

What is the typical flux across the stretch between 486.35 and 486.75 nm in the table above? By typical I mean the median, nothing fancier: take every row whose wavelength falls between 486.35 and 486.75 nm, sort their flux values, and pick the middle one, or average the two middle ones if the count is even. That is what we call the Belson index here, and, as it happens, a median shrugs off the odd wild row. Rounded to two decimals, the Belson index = 12.08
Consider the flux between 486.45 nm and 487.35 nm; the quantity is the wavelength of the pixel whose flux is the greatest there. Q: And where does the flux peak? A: 487.3 nm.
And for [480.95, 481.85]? 481.0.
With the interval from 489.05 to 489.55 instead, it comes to 489.2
